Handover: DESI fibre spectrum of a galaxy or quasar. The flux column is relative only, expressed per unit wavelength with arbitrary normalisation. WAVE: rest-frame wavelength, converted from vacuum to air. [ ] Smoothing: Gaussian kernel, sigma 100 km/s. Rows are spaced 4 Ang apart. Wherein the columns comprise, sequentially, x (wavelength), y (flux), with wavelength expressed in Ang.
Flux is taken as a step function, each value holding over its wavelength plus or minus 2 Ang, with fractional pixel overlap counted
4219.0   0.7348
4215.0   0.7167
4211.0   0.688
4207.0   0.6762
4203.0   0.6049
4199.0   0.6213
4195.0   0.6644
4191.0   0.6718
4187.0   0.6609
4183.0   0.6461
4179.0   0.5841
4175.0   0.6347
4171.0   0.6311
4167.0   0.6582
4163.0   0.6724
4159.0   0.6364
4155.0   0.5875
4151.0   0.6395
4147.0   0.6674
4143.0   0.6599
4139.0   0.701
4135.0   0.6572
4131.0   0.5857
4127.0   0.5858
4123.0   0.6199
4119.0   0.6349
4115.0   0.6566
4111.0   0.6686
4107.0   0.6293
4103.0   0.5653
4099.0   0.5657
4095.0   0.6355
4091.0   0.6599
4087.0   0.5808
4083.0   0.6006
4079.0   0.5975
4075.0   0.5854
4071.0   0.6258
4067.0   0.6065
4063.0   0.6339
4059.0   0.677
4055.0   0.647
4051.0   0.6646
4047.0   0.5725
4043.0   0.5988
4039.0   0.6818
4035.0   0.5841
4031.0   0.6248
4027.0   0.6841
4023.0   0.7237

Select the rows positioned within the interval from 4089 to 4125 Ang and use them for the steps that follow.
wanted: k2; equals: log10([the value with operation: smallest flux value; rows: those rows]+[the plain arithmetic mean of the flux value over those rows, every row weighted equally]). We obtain 0.076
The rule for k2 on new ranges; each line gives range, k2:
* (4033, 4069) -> 0.080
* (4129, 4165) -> 0.090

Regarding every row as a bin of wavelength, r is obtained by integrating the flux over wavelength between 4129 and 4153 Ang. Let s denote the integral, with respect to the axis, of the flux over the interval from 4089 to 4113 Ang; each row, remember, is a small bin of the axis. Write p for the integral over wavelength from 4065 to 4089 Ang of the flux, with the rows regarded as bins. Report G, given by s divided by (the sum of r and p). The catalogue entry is 0.496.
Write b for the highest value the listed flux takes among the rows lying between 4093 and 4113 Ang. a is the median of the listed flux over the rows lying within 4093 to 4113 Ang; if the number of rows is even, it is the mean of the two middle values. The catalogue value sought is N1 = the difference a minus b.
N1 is -0.039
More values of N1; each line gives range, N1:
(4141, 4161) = -0.028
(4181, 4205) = -0.018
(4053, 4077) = -0.047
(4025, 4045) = -0.059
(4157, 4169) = -0.014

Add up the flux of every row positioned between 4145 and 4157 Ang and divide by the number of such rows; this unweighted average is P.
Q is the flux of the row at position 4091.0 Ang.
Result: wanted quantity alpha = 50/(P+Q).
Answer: 38.7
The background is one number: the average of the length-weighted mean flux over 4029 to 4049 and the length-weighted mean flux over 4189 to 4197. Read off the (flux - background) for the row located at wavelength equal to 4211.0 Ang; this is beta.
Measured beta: 0.05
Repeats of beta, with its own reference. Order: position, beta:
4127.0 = -0.05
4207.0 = 0.04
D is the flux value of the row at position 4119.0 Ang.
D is 0.6349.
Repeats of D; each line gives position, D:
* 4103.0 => 0.5653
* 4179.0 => 0.5841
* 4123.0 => 0.6199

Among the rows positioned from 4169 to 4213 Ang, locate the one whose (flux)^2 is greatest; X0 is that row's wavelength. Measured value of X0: 4211.0 Ang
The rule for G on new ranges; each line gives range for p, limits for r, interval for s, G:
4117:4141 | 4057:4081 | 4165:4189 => 0.508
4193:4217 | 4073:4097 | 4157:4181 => 0.500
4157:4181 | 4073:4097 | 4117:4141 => 0.506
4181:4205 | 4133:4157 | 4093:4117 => 0.478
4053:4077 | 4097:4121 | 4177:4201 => 0.513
